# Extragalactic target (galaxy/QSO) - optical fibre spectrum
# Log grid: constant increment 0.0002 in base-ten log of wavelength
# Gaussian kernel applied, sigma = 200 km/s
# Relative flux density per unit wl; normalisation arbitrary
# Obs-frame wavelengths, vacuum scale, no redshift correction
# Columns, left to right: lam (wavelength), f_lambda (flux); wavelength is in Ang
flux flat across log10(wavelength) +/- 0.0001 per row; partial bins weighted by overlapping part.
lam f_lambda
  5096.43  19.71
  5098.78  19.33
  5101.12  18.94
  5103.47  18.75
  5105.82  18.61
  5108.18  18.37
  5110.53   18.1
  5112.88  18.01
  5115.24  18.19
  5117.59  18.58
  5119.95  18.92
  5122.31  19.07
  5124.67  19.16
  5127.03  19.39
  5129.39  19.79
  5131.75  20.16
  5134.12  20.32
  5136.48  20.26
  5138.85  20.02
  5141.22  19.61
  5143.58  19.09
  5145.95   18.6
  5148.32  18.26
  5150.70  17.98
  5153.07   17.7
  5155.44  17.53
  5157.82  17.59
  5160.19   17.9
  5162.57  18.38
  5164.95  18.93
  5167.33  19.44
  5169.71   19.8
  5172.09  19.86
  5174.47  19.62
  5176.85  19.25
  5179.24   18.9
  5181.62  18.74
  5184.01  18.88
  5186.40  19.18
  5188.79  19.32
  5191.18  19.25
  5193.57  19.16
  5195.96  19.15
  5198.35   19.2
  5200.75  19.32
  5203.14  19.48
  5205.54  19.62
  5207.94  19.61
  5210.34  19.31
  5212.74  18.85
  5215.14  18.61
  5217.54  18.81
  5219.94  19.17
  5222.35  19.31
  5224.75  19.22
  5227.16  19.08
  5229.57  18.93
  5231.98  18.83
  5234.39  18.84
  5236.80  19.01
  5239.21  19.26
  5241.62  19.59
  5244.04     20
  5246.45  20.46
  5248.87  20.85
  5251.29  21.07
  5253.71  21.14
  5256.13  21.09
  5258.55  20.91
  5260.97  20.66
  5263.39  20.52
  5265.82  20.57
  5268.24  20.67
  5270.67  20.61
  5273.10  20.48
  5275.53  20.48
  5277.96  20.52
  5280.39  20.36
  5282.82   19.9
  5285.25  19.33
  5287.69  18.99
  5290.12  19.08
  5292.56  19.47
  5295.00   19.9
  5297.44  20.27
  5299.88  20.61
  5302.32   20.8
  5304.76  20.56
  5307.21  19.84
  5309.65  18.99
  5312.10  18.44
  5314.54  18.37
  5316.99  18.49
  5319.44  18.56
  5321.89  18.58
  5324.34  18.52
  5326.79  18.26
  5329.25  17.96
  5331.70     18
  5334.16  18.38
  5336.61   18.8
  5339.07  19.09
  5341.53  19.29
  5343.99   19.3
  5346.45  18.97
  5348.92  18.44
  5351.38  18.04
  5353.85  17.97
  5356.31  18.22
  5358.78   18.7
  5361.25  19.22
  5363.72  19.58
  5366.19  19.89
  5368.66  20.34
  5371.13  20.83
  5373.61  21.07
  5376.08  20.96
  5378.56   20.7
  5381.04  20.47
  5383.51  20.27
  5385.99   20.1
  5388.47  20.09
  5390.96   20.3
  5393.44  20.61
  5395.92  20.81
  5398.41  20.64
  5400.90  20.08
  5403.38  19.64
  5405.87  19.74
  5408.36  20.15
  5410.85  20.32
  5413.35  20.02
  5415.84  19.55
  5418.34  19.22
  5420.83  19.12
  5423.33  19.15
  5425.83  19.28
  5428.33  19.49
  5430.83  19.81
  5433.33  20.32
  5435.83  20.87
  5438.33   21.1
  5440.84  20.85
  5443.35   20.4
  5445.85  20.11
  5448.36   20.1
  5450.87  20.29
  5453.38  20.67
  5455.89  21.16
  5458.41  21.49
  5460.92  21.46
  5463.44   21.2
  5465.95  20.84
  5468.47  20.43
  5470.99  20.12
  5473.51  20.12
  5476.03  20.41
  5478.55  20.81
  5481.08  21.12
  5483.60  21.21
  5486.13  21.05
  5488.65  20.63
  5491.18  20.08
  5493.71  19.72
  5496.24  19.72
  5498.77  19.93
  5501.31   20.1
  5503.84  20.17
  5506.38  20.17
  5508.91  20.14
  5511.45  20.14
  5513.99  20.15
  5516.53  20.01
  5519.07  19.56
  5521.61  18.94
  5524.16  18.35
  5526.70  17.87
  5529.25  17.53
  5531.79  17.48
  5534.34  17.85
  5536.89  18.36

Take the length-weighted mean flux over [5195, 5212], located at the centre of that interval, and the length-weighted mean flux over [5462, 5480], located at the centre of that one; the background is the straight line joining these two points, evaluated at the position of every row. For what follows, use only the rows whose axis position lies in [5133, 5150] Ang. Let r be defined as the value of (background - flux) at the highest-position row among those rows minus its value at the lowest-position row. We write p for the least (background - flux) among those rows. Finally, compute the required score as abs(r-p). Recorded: 3.4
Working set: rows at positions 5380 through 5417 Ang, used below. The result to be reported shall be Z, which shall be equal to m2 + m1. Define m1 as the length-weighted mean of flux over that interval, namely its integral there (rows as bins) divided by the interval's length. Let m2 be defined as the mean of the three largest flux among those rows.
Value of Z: 40.9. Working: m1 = 20.2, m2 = 20.7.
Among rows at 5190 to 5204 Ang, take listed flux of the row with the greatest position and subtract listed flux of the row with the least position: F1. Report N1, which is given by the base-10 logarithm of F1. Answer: -0.6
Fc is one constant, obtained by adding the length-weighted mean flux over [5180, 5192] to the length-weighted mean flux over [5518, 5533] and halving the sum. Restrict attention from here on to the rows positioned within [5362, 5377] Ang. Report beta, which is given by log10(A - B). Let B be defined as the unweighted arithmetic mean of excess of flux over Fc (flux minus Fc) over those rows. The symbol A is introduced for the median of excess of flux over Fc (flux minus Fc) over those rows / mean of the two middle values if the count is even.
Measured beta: -0.85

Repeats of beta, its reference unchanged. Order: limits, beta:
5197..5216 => -1.19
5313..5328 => -1.38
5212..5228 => -1.14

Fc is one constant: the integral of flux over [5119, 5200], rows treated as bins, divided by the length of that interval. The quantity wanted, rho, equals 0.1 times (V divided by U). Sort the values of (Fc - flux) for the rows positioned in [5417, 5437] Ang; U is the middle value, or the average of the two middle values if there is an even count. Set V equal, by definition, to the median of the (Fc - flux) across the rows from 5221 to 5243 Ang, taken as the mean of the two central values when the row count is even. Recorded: 0.003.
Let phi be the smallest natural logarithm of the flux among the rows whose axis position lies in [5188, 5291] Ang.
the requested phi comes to 2.92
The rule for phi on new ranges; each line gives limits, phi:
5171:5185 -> 2.93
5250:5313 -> 2.91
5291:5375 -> 2.89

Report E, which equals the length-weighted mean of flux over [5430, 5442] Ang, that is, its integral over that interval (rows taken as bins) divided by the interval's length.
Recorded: 20.6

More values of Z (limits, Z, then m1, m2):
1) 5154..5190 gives 38.6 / 18.9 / 19.8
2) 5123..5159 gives 39.3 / 19.0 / 20.2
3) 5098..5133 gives 38.7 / 18.9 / 19.8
